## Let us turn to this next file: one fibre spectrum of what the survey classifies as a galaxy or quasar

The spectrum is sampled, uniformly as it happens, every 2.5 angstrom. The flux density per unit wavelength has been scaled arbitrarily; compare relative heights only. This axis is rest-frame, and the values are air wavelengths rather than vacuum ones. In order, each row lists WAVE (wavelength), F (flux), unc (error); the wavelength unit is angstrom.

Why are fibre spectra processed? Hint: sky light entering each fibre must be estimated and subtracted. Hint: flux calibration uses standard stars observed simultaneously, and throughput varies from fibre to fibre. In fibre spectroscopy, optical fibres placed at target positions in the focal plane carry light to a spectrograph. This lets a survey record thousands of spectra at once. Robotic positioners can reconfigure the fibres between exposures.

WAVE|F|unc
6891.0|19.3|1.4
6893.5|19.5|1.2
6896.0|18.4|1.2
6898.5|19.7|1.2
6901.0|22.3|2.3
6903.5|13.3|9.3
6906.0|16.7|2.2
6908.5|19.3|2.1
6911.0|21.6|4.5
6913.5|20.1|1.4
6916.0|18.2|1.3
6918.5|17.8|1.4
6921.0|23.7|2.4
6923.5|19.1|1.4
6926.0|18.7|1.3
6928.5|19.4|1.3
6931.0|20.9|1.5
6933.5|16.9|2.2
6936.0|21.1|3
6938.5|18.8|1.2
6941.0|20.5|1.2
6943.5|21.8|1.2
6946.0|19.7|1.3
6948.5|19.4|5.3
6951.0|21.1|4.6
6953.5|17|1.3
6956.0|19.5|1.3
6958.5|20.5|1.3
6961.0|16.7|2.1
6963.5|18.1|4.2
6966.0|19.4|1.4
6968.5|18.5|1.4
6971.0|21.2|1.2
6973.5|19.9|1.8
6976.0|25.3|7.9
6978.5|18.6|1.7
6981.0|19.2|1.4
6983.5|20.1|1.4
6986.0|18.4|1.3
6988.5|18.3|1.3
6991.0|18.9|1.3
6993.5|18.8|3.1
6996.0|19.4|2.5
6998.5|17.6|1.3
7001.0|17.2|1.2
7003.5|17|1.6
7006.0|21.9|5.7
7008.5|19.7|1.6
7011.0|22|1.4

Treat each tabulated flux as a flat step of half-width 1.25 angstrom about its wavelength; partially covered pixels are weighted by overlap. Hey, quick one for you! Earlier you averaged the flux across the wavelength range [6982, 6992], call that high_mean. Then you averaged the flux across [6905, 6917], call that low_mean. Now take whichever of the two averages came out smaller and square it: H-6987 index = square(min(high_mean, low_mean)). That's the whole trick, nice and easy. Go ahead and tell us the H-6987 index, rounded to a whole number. 358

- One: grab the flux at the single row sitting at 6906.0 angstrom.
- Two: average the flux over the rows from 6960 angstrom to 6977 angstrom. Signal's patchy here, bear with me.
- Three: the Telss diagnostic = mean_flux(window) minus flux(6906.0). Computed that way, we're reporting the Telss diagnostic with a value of 3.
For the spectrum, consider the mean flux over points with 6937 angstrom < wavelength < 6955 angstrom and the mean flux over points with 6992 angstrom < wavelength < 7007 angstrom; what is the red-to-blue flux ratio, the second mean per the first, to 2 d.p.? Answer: 0.94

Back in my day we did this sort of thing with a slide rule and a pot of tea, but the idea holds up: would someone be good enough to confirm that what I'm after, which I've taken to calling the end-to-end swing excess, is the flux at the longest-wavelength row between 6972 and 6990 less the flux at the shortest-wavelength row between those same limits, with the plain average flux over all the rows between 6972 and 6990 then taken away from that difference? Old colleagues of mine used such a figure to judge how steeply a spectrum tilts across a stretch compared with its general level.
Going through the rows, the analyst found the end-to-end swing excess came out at -21.6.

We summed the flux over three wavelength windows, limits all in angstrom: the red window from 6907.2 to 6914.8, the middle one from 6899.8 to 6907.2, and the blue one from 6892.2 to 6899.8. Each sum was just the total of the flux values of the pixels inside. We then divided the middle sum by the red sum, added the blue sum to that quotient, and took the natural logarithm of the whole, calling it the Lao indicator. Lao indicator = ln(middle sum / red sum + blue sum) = 4.07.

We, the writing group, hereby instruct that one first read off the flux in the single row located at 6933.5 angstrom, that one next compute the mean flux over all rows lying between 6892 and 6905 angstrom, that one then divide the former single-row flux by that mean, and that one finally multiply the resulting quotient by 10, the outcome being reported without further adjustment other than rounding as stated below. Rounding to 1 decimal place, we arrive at 9.1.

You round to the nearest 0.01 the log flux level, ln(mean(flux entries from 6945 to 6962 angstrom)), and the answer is 2.95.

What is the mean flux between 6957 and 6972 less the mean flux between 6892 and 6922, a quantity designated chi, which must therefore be -0.1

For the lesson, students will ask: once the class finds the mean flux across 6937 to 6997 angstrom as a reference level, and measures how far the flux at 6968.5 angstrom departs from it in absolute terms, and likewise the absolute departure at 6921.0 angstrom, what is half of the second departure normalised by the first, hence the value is 2.0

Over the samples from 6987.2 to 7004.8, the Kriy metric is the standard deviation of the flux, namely 0.9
